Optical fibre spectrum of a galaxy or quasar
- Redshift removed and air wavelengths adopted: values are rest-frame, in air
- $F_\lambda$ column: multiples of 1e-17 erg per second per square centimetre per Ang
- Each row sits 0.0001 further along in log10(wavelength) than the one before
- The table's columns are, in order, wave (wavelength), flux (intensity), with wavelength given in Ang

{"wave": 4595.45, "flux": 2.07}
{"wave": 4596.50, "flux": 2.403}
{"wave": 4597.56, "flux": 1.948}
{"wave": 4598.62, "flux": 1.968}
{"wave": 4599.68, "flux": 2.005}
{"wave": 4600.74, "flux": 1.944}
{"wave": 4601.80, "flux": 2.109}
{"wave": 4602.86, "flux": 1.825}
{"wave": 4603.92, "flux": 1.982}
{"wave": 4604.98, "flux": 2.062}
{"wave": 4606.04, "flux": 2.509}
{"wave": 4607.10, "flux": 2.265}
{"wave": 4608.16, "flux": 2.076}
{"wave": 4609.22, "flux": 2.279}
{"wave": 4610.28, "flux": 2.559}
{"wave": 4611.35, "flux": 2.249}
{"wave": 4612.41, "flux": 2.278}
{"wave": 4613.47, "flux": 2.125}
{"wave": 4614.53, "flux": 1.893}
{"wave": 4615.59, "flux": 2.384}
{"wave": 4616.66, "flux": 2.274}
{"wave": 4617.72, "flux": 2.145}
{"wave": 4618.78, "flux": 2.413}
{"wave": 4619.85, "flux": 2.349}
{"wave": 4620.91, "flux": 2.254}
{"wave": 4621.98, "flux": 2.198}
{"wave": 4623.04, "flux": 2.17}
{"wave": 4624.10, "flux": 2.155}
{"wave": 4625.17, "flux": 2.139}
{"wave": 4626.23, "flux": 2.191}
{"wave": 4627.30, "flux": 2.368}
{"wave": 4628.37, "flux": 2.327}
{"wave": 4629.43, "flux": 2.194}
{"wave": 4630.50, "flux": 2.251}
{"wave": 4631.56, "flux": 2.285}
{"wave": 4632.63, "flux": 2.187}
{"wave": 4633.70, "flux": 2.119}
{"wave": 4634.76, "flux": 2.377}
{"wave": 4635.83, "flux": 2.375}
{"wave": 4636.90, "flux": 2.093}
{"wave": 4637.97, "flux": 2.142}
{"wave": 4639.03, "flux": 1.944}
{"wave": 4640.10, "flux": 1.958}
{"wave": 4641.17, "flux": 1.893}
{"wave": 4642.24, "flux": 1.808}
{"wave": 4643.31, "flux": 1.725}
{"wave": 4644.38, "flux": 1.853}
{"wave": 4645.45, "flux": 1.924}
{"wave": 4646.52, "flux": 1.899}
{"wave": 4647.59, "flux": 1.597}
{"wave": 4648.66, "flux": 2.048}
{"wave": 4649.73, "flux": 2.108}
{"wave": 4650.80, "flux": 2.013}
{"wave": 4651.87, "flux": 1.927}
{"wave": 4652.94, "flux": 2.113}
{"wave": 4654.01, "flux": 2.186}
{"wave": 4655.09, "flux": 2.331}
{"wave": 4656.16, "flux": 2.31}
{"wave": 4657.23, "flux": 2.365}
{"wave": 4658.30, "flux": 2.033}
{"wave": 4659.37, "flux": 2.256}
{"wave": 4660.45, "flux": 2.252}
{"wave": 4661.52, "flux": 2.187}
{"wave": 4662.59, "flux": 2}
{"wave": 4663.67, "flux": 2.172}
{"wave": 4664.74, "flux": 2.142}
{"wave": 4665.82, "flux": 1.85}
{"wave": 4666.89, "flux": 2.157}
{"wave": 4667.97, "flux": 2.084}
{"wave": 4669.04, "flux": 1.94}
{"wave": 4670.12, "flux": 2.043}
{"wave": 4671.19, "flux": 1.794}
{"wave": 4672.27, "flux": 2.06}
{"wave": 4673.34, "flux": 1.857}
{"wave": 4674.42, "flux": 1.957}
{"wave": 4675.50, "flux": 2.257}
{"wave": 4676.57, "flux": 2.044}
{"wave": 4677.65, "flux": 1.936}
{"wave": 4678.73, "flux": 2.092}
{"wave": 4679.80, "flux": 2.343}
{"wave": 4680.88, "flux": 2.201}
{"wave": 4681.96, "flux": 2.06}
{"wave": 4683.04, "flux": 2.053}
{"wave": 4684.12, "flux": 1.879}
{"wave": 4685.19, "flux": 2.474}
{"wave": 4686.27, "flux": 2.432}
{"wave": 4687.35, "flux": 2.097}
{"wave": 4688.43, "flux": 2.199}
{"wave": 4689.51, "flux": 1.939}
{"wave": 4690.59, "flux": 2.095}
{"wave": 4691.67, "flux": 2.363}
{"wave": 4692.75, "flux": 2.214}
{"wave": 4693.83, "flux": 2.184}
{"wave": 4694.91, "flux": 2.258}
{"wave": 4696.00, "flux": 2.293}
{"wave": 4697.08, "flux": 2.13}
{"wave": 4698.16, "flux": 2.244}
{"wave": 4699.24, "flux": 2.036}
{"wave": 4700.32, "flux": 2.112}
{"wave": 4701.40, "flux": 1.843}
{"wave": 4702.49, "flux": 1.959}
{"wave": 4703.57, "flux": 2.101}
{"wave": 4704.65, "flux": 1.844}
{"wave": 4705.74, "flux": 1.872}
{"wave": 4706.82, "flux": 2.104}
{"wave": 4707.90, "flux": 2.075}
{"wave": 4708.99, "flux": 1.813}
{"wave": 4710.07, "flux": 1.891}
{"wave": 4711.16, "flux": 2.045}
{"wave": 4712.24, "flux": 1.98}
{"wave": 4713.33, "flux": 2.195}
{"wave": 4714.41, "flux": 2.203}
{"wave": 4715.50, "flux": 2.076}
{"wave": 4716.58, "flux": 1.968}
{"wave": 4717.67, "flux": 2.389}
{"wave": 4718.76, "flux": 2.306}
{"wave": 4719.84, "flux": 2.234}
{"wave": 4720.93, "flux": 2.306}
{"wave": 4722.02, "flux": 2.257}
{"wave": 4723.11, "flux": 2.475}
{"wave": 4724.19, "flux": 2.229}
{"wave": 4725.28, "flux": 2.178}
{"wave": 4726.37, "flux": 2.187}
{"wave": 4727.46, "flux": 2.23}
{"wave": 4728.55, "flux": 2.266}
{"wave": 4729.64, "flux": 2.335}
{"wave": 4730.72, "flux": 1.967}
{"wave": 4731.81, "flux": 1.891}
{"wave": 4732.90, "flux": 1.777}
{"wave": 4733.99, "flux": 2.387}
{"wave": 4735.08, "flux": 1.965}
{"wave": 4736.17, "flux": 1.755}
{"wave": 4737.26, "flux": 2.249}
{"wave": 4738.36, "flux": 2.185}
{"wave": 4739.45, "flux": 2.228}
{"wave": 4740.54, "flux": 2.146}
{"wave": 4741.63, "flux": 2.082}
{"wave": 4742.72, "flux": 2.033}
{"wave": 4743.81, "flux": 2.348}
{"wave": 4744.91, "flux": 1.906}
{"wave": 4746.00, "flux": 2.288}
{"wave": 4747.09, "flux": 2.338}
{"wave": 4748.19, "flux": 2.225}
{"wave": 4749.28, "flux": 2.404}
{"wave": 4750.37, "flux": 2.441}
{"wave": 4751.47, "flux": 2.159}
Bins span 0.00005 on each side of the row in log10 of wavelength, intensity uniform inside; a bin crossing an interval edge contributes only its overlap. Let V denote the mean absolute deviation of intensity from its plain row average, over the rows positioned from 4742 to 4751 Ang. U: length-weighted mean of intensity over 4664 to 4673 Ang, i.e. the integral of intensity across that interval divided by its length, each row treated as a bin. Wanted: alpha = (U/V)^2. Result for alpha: 192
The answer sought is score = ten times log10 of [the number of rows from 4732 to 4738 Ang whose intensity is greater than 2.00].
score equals 3.0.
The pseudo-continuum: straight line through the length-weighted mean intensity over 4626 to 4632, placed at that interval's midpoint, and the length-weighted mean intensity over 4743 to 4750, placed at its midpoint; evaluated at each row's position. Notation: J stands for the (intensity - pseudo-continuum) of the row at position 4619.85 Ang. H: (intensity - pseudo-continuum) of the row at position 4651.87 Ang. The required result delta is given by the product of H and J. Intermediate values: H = -0.34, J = 0.07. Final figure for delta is -0.025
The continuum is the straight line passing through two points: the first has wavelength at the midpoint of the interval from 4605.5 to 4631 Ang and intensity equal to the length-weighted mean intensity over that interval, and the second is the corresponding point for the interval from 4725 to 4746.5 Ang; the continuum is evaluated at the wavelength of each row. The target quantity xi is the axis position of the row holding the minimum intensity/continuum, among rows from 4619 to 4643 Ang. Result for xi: 4642.24 Ang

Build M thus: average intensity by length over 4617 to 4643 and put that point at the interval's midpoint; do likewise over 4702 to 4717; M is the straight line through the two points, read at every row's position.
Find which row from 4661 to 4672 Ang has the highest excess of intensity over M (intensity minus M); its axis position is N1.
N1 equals 4661.52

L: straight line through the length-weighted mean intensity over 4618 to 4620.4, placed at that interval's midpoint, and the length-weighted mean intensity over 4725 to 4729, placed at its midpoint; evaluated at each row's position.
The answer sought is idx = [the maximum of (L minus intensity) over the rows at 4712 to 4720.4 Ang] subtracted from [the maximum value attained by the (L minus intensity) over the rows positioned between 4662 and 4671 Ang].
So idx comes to 0.18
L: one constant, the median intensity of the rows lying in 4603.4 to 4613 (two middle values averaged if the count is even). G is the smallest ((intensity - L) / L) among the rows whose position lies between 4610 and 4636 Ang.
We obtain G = -0.164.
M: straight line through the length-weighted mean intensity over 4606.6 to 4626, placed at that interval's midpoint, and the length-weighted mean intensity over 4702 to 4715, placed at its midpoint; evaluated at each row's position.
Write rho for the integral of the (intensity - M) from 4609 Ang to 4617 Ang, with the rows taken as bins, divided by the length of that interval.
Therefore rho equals 0.01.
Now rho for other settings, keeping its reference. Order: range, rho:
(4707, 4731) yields 0.18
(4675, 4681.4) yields 0.06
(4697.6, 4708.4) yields 0.00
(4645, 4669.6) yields -0.05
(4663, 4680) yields -0.06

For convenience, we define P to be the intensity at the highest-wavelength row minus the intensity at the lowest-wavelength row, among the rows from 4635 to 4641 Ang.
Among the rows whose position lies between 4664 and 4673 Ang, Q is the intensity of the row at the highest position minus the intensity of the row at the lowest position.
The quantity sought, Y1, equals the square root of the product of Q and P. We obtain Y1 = 0.18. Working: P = -0.4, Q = -0.08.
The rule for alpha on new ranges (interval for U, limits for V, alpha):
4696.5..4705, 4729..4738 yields 93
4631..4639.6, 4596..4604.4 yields 354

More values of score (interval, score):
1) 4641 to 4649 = 0.0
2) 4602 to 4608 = 4.8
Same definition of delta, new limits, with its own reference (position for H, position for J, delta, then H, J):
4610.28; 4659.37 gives -0.003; 0.28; -0.01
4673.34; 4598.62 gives 0.126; -0.41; -0.31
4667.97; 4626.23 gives 0.015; -0.18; -0.08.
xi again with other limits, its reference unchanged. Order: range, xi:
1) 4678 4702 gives 4701.40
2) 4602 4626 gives 4602.86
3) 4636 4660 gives 4647.59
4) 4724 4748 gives 4736.17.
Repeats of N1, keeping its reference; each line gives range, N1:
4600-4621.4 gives 4610.28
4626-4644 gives 4635.83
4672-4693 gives 4685.19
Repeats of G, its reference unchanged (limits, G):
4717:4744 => -0.225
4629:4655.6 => -0.295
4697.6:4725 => -0.200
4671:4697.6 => -0.208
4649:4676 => -0.208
